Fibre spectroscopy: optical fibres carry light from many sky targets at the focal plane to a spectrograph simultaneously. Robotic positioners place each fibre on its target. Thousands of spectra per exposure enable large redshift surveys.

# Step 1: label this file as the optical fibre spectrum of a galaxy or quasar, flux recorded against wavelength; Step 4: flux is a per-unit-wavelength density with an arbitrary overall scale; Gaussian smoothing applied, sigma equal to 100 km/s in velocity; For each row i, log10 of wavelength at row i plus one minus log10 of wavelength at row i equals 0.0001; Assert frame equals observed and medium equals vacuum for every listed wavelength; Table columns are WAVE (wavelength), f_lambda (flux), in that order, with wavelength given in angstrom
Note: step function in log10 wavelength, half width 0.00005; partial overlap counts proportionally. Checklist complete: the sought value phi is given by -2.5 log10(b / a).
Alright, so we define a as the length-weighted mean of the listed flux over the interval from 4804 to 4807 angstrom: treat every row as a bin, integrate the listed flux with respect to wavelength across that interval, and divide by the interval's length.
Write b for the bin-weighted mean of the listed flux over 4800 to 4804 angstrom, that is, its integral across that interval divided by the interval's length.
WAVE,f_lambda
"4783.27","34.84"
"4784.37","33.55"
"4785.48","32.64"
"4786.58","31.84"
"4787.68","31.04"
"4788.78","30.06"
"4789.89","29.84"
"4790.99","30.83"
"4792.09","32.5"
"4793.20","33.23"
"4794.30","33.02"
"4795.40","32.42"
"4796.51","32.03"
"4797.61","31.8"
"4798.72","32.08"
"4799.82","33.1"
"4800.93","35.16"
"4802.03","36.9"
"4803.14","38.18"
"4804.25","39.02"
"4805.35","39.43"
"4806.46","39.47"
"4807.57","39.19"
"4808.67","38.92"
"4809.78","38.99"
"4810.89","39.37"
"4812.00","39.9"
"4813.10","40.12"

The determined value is 0.08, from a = 39.4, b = 36.5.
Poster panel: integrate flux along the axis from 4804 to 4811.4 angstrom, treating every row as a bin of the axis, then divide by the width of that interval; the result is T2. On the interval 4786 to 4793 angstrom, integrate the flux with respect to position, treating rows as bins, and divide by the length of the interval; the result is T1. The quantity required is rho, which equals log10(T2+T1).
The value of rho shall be 1.85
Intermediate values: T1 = 31.1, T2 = 39.2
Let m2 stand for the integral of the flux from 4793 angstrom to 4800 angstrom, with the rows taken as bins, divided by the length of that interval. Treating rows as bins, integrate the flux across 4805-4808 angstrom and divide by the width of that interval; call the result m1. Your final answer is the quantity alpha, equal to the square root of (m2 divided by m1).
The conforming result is 0.91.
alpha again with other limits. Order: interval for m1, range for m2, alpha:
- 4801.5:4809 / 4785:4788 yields 0.91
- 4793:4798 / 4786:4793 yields 0.98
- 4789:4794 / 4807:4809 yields 1.11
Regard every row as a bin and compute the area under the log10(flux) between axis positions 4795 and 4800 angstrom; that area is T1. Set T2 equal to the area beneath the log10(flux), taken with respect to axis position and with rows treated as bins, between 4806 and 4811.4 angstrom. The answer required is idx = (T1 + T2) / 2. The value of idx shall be 8.1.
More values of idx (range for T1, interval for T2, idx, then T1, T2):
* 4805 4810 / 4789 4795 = 8.5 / 7.96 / 9.01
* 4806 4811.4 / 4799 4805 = 9.0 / 8.60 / 9.37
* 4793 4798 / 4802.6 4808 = 8.1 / 7.57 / 8.59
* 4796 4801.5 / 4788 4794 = 8.7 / 8.35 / 8.97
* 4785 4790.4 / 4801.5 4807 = 8.4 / 8.06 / 8.72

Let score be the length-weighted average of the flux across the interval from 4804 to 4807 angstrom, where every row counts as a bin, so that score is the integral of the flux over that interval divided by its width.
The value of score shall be 39.4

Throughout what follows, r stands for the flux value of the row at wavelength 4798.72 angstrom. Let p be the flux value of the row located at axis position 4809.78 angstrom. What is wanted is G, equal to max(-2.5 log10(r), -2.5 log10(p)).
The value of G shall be -3.77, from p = 38.99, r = 32.08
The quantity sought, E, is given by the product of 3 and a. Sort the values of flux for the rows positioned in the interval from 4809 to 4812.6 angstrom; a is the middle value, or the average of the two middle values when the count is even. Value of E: 118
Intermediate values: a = 39.4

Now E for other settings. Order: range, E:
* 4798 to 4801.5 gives 99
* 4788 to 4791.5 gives 90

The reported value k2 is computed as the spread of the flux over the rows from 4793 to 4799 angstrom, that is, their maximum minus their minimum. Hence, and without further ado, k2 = 1.4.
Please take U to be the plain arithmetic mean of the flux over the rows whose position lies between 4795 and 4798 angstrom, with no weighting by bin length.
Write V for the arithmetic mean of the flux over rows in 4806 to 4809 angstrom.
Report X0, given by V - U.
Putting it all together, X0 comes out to 7.1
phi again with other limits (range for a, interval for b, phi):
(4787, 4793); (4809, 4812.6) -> -0.26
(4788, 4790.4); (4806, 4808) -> -0.29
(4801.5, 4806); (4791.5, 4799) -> 0.18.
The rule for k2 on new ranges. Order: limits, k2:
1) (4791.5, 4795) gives 0.7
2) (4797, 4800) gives 1.3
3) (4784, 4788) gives 2.5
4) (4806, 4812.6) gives 1.0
